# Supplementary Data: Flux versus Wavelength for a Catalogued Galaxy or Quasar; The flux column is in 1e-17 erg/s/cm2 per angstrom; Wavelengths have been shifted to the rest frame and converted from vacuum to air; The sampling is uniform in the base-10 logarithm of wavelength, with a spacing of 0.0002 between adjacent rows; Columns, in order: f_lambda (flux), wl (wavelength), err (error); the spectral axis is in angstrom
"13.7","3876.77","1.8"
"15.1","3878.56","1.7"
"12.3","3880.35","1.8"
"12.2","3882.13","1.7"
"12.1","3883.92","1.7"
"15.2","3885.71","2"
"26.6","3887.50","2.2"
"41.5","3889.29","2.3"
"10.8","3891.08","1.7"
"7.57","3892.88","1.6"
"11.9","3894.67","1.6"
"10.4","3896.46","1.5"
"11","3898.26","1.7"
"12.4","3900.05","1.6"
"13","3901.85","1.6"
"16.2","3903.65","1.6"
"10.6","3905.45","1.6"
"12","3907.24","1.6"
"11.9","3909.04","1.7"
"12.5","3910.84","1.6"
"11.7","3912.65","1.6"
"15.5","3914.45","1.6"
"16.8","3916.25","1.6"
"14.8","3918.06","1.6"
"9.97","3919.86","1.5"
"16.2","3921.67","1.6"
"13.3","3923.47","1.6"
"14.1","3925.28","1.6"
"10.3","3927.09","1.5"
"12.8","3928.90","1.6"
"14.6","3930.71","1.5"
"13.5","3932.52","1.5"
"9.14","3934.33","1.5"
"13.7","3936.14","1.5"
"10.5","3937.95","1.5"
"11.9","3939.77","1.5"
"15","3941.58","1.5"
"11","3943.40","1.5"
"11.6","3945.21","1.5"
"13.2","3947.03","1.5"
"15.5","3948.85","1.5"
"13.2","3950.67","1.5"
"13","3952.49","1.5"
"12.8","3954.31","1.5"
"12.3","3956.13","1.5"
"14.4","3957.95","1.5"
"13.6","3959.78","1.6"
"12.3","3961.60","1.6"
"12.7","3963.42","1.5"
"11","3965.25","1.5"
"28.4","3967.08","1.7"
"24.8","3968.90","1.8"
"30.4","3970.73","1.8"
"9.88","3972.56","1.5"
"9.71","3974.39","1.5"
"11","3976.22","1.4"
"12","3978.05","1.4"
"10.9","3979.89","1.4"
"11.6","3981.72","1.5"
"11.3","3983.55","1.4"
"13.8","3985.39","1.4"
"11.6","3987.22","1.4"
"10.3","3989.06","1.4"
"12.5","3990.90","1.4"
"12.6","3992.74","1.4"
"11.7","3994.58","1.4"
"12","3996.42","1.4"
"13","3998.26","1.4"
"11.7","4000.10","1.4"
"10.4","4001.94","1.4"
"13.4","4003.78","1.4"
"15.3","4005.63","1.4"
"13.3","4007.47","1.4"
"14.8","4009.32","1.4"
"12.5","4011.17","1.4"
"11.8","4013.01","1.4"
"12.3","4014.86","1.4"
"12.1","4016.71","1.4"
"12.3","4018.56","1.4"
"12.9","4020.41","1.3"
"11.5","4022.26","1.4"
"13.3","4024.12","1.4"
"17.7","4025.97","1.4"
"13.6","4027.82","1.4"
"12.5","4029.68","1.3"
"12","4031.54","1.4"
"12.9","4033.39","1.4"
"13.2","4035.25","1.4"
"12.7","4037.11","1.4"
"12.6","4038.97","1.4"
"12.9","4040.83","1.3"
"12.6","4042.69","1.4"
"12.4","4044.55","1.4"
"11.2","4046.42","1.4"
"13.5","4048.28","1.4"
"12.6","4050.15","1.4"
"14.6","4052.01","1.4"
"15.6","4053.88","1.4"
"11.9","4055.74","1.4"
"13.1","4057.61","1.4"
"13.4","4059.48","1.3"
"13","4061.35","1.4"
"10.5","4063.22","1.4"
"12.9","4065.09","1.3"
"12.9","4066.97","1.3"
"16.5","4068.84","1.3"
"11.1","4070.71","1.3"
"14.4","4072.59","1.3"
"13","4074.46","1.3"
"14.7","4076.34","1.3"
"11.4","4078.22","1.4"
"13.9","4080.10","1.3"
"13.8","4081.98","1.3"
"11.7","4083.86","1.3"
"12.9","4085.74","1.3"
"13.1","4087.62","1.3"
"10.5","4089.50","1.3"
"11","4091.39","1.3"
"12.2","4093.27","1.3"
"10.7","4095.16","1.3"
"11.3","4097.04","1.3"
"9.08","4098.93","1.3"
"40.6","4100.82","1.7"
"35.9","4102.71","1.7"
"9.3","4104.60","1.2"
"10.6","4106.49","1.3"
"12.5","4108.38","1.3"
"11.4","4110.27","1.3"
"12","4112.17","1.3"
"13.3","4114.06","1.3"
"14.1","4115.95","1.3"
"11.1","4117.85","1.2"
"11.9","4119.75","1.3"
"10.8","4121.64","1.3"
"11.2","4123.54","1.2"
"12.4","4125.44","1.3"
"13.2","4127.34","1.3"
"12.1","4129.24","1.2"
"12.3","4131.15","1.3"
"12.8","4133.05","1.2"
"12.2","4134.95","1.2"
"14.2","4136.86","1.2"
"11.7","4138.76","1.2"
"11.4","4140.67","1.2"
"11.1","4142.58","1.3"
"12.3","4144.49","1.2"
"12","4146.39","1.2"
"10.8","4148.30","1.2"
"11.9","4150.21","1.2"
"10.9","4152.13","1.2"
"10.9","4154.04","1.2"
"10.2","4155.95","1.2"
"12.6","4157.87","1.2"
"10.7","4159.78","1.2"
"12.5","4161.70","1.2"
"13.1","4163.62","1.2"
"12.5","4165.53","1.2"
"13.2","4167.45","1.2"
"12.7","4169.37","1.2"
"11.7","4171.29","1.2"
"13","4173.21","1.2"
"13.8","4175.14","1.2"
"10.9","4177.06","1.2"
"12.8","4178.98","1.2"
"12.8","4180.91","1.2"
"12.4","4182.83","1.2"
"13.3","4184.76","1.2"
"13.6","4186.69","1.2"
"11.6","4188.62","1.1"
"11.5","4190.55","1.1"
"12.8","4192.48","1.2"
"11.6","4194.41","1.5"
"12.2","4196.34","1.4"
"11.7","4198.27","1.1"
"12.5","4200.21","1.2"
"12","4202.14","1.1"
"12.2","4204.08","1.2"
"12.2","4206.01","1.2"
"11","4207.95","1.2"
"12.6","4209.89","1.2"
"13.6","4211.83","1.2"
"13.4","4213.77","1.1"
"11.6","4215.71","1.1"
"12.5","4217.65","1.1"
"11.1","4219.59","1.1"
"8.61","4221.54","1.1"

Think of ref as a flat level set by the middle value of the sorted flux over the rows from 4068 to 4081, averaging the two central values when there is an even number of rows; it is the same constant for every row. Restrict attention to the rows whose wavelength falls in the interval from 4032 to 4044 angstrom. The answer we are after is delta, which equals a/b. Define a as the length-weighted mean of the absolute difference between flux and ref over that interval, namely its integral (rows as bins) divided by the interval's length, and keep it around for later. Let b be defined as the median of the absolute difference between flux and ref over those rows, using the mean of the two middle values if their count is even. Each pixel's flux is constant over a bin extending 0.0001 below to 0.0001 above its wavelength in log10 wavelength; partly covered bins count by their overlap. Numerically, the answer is 1.03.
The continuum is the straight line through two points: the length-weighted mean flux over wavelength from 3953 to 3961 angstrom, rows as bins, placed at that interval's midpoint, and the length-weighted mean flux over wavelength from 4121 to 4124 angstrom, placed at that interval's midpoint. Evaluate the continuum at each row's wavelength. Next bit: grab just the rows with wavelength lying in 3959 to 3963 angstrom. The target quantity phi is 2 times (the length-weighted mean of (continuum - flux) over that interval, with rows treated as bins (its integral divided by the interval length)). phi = 0.5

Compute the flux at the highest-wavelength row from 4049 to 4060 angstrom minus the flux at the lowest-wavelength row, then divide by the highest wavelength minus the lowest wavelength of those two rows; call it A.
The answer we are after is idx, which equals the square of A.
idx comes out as 0.0074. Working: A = 0.086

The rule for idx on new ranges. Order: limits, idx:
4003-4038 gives 0.0004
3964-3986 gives 0.0193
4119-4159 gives 0.0003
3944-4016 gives 0.0001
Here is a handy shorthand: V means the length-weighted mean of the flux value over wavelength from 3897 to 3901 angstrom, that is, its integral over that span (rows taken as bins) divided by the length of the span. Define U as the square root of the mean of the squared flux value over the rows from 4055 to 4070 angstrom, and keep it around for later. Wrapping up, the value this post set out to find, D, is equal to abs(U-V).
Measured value 1.5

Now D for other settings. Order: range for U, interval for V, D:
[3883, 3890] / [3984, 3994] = 14.4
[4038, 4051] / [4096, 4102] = 8.2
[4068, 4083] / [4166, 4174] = 1.1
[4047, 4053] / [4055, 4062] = 0.7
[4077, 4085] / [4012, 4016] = 0.7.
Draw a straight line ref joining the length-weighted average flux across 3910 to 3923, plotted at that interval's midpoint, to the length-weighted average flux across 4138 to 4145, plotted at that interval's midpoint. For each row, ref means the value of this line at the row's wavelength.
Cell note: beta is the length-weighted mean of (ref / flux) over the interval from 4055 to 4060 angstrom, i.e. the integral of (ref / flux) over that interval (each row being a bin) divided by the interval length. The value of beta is 0.98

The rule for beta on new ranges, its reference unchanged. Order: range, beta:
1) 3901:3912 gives 1.12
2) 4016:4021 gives 1.04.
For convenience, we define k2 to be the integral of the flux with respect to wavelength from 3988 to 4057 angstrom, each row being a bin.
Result 884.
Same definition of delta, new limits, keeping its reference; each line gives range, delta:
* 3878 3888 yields 1.87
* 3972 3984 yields 1.02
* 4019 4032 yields 1.16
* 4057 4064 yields 1.63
